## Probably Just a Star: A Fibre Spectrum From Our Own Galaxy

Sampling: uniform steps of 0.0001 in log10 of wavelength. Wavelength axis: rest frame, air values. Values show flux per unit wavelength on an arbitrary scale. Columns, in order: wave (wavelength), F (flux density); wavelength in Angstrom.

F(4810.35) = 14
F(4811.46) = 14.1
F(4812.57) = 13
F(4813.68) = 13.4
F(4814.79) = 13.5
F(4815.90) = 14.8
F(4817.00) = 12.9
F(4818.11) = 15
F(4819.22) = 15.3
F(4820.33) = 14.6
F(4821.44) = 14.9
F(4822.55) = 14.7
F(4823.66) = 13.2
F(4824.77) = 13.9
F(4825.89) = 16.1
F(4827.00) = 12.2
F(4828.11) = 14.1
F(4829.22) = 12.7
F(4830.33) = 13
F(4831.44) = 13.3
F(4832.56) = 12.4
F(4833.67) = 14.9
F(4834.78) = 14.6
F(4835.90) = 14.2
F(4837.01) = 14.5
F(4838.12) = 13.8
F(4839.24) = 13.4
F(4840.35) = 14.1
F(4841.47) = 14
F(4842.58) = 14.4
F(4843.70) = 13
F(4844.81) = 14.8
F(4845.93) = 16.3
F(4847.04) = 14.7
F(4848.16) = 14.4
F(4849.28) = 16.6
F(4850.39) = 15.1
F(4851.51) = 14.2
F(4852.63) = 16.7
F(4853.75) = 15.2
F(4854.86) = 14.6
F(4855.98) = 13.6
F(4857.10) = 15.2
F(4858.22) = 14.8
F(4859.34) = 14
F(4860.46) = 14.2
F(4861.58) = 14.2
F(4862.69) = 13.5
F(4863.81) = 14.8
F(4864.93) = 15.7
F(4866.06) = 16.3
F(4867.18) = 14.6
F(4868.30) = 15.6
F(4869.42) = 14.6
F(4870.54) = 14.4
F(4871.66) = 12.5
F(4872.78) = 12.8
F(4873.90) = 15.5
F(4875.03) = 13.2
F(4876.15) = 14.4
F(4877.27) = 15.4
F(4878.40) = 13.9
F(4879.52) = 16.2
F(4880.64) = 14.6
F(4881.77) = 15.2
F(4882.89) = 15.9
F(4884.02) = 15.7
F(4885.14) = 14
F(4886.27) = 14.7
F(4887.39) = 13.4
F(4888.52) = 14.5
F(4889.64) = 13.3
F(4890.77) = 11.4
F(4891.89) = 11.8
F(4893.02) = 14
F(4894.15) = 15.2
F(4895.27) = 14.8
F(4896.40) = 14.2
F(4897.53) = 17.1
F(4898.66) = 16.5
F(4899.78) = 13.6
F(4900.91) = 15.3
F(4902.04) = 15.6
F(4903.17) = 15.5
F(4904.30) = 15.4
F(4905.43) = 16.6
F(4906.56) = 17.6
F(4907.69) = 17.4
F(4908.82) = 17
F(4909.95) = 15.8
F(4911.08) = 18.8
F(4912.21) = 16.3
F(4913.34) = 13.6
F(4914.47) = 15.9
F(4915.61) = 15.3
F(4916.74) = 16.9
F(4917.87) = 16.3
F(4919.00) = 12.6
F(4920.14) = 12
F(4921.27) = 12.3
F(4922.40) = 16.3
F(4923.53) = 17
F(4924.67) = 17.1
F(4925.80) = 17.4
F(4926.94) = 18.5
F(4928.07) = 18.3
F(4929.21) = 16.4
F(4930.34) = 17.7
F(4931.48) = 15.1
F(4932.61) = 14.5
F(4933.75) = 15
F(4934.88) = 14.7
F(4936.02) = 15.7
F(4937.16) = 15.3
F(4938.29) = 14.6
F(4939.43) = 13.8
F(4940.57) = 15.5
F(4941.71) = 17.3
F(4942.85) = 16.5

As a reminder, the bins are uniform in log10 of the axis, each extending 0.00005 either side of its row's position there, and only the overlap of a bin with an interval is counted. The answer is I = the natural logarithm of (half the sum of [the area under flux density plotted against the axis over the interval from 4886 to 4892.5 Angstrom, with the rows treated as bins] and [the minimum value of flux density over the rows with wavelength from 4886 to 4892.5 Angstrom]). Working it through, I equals 3.9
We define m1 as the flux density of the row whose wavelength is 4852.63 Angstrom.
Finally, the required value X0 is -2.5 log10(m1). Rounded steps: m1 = 16.7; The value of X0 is -3.1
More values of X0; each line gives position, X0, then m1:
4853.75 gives -3.0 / 15.2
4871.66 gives -2.7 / 12.5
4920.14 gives -2.7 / 12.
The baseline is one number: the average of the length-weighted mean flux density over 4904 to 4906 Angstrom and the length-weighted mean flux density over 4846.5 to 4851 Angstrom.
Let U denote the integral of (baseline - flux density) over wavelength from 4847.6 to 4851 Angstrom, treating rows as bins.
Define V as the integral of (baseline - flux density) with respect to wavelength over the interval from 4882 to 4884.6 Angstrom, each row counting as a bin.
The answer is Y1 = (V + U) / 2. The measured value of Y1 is 0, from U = 0.9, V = -0.2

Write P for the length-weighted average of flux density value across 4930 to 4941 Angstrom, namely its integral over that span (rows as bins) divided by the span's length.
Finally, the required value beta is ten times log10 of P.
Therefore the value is 11.8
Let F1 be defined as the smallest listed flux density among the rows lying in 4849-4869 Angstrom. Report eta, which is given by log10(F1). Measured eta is 1.13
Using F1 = 13.5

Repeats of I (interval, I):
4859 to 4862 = 3.3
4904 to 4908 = 3.7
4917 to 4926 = 4.3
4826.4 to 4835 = 4.2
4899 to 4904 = 3.8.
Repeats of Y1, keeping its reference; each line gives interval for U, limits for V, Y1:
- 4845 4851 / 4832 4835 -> 3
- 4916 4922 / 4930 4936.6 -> 5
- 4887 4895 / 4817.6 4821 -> 10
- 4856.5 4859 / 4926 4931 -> -4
